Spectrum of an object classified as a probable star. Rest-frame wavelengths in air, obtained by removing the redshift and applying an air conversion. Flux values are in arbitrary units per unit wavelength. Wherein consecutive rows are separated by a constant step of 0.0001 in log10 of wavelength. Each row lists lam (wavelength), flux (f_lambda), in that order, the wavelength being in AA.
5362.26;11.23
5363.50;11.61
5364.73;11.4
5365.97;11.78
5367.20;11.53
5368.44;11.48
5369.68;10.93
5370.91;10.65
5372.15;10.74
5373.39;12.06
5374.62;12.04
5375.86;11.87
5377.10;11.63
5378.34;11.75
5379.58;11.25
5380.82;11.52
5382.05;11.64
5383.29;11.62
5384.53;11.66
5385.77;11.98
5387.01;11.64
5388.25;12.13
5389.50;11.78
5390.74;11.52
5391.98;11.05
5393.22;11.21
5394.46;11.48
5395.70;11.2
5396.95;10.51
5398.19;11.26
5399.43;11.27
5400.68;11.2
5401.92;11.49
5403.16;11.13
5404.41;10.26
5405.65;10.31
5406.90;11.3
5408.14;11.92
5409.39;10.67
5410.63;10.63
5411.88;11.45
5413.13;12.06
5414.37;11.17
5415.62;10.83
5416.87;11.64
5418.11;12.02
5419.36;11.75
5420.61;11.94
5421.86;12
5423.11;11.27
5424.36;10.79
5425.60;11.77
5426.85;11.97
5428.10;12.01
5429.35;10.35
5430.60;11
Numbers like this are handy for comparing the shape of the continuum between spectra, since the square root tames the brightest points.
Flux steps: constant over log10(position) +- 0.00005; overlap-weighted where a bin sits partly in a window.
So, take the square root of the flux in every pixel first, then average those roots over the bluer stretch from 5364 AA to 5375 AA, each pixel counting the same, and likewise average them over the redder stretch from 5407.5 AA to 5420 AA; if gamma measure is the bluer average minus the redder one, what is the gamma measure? -0.002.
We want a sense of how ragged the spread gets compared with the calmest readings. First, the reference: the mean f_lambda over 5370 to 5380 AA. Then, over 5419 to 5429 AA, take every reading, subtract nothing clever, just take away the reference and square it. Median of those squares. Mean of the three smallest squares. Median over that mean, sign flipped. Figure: -3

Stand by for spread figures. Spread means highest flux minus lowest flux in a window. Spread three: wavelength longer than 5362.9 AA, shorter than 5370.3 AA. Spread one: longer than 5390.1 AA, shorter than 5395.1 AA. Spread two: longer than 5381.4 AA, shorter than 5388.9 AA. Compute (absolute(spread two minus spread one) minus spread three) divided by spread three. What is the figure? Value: -1.0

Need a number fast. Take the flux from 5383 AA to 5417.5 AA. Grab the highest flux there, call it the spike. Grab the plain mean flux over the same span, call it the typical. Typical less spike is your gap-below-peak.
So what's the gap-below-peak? -0.83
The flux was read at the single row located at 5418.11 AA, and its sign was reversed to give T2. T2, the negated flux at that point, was -12.0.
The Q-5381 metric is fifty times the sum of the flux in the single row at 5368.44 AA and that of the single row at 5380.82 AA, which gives 1150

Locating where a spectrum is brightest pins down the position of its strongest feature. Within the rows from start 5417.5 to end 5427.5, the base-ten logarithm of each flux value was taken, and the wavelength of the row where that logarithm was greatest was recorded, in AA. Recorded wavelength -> 5418.11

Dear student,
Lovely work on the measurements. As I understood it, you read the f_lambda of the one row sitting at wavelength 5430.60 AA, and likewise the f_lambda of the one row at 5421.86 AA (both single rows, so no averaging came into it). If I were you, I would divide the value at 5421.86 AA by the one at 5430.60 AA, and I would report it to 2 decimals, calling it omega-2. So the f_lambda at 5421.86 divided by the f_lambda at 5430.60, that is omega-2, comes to 1.09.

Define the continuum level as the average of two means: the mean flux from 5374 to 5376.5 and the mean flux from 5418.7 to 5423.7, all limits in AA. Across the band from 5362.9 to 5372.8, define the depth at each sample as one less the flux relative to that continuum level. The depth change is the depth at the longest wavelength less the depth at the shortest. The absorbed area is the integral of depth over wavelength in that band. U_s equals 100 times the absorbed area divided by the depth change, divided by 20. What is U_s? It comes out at 33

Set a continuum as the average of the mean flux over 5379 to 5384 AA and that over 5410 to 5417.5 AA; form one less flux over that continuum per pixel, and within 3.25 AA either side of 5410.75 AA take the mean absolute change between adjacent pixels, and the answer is 0.060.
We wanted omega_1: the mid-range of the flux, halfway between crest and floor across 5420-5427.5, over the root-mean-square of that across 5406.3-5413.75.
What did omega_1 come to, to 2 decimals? 1.00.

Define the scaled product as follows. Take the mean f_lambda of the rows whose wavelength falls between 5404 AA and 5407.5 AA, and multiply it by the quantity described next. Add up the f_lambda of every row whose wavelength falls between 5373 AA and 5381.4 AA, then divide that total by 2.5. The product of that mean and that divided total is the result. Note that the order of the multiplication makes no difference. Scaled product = 349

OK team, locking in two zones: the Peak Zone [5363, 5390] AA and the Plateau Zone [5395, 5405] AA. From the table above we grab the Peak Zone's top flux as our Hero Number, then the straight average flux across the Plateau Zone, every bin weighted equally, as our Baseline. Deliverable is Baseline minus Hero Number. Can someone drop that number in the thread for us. -1.1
